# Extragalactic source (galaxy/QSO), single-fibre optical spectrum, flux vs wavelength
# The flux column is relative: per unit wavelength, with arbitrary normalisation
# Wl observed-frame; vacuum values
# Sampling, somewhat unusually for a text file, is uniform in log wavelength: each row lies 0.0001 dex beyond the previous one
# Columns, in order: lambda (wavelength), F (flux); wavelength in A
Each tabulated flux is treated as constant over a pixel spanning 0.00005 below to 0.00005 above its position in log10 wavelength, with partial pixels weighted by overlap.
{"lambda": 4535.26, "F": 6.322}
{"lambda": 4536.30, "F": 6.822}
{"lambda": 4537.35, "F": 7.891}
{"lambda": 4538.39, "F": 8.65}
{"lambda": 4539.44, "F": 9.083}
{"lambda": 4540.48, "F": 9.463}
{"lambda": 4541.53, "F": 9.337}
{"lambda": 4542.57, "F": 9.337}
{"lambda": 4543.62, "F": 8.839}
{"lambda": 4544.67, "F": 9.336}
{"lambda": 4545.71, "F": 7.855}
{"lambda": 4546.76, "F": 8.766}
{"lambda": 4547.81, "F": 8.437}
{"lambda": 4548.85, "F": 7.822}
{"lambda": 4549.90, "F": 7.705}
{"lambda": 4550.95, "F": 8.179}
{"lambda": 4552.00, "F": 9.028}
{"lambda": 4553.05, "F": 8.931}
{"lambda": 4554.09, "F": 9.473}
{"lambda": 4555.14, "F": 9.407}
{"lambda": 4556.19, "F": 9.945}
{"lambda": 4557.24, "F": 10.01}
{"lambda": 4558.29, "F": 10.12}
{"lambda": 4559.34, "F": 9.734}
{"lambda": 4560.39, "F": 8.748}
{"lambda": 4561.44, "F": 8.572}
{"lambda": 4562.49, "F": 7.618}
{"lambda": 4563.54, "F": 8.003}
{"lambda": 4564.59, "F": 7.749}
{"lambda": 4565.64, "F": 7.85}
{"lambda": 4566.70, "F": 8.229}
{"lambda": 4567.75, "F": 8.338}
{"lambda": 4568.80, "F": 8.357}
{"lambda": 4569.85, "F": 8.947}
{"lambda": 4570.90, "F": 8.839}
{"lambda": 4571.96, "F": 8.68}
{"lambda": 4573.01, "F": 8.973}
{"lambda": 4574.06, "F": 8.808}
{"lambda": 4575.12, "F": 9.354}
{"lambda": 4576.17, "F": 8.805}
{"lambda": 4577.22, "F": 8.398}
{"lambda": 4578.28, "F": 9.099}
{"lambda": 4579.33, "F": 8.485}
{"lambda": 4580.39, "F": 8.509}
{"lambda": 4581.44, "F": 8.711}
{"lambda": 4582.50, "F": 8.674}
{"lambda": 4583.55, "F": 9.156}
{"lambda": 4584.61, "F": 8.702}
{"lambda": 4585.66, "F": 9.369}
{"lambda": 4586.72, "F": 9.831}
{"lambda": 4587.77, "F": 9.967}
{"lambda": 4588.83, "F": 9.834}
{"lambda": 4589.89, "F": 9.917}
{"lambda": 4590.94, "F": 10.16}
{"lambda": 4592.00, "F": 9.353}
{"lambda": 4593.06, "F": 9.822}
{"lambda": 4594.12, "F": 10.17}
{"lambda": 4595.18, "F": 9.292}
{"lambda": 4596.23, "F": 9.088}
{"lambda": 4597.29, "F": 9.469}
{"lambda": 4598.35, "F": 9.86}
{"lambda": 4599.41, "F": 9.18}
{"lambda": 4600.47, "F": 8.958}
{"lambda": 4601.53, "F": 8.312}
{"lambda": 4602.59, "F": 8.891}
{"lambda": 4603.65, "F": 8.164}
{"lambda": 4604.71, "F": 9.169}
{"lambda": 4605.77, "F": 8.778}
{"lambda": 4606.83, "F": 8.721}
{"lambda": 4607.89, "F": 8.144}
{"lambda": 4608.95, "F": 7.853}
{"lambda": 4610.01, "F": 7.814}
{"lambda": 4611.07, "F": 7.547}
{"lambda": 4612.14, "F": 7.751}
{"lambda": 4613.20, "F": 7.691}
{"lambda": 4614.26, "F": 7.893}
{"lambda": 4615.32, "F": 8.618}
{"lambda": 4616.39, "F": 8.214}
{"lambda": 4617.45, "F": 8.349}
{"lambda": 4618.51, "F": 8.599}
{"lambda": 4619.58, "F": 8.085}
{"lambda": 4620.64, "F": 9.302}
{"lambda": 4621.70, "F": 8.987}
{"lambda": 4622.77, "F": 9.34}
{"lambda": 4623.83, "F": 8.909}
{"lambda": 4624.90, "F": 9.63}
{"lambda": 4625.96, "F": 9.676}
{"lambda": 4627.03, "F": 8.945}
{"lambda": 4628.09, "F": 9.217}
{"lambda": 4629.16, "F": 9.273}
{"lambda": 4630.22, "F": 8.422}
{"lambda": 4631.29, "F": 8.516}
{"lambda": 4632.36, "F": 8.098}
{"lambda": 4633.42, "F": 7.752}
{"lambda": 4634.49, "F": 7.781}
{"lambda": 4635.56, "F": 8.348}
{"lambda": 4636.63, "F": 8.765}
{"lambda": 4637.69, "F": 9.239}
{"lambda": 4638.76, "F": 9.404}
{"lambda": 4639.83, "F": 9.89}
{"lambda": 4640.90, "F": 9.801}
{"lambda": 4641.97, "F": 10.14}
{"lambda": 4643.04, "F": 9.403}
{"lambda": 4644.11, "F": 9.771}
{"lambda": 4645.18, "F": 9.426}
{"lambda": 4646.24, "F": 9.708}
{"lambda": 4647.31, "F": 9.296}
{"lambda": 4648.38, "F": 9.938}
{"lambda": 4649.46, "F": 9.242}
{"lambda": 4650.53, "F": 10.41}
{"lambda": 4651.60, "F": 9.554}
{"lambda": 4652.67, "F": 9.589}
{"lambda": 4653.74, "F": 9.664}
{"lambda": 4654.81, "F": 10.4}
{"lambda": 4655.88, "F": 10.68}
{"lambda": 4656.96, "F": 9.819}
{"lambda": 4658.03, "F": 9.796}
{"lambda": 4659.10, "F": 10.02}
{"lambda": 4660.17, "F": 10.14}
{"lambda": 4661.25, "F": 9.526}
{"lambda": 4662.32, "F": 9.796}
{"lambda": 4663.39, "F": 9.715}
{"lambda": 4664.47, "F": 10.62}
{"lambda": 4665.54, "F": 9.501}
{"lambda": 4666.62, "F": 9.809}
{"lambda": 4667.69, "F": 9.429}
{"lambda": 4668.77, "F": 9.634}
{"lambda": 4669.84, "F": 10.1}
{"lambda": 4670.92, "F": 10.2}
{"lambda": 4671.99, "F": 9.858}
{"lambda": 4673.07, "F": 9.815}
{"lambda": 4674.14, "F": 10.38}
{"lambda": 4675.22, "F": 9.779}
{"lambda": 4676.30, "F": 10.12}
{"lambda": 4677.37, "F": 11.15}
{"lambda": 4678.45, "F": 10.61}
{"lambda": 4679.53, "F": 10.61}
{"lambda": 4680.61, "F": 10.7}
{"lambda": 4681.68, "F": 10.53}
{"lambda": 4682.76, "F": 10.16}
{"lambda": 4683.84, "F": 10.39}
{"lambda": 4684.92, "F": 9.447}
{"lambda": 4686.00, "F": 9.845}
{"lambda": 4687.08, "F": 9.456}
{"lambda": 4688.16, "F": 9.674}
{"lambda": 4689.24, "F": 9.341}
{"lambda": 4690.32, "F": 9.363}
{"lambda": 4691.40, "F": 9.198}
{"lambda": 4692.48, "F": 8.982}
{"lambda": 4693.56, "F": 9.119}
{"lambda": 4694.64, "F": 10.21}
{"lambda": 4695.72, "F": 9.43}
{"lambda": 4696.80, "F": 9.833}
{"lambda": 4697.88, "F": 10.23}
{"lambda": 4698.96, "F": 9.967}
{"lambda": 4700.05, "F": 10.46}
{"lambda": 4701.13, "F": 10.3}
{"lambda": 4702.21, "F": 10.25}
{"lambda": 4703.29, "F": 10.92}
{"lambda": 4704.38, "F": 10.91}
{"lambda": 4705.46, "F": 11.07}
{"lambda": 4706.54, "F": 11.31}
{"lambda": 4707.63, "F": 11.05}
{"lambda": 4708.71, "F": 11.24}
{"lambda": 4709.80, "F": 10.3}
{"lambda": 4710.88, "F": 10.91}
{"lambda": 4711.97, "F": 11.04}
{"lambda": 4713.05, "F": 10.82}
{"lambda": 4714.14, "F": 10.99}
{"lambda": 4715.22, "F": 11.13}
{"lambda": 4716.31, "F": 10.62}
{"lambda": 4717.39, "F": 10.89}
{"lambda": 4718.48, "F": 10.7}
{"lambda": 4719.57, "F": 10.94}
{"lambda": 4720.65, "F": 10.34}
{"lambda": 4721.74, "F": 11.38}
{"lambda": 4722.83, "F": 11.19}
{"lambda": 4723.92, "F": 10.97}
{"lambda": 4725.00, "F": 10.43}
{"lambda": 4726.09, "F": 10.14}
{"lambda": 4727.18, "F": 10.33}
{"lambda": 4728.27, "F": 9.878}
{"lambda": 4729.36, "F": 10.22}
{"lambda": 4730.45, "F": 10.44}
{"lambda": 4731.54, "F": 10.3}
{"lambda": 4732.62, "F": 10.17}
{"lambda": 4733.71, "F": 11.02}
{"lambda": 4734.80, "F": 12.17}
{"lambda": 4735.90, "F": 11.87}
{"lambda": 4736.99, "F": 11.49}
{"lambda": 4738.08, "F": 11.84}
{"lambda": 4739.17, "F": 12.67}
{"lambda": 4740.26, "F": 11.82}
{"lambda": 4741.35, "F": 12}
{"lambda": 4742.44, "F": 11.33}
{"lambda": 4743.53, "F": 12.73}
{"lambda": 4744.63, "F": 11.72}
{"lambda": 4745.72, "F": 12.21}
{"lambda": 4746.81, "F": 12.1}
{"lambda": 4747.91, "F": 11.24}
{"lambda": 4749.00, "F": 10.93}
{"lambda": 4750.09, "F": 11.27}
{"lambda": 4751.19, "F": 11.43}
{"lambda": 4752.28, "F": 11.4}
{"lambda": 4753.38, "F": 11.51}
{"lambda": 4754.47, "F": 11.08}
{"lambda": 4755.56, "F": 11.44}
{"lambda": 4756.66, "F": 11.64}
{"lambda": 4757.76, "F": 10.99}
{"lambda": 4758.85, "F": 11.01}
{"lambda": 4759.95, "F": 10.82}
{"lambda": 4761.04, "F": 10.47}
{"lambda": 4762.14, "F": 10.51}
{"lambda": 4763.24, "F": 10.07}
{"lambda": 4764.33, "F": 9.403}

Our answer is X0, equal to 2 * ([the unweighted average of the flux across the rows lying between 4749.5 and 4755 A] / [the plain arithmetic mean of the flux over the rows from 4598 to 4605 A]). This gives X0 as 2.5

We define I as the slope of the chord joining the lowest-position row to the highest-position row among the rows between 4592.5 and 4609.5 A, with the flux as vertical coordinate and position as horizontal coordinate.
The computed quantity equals -0.124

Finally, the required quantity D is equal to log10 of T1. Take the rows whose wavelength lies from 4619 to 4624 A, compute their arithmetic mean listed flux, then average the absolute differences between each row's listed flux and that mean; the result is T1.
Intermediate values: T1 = 0.34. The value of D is -0.47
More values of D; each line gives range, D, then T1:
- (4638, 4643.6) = -0.59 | 0.26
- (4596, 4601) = -0.55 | 0.28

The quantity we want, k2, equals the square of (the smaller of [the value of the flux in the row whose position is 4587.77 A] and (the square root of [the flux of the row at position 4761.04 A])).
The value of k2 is 10.5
